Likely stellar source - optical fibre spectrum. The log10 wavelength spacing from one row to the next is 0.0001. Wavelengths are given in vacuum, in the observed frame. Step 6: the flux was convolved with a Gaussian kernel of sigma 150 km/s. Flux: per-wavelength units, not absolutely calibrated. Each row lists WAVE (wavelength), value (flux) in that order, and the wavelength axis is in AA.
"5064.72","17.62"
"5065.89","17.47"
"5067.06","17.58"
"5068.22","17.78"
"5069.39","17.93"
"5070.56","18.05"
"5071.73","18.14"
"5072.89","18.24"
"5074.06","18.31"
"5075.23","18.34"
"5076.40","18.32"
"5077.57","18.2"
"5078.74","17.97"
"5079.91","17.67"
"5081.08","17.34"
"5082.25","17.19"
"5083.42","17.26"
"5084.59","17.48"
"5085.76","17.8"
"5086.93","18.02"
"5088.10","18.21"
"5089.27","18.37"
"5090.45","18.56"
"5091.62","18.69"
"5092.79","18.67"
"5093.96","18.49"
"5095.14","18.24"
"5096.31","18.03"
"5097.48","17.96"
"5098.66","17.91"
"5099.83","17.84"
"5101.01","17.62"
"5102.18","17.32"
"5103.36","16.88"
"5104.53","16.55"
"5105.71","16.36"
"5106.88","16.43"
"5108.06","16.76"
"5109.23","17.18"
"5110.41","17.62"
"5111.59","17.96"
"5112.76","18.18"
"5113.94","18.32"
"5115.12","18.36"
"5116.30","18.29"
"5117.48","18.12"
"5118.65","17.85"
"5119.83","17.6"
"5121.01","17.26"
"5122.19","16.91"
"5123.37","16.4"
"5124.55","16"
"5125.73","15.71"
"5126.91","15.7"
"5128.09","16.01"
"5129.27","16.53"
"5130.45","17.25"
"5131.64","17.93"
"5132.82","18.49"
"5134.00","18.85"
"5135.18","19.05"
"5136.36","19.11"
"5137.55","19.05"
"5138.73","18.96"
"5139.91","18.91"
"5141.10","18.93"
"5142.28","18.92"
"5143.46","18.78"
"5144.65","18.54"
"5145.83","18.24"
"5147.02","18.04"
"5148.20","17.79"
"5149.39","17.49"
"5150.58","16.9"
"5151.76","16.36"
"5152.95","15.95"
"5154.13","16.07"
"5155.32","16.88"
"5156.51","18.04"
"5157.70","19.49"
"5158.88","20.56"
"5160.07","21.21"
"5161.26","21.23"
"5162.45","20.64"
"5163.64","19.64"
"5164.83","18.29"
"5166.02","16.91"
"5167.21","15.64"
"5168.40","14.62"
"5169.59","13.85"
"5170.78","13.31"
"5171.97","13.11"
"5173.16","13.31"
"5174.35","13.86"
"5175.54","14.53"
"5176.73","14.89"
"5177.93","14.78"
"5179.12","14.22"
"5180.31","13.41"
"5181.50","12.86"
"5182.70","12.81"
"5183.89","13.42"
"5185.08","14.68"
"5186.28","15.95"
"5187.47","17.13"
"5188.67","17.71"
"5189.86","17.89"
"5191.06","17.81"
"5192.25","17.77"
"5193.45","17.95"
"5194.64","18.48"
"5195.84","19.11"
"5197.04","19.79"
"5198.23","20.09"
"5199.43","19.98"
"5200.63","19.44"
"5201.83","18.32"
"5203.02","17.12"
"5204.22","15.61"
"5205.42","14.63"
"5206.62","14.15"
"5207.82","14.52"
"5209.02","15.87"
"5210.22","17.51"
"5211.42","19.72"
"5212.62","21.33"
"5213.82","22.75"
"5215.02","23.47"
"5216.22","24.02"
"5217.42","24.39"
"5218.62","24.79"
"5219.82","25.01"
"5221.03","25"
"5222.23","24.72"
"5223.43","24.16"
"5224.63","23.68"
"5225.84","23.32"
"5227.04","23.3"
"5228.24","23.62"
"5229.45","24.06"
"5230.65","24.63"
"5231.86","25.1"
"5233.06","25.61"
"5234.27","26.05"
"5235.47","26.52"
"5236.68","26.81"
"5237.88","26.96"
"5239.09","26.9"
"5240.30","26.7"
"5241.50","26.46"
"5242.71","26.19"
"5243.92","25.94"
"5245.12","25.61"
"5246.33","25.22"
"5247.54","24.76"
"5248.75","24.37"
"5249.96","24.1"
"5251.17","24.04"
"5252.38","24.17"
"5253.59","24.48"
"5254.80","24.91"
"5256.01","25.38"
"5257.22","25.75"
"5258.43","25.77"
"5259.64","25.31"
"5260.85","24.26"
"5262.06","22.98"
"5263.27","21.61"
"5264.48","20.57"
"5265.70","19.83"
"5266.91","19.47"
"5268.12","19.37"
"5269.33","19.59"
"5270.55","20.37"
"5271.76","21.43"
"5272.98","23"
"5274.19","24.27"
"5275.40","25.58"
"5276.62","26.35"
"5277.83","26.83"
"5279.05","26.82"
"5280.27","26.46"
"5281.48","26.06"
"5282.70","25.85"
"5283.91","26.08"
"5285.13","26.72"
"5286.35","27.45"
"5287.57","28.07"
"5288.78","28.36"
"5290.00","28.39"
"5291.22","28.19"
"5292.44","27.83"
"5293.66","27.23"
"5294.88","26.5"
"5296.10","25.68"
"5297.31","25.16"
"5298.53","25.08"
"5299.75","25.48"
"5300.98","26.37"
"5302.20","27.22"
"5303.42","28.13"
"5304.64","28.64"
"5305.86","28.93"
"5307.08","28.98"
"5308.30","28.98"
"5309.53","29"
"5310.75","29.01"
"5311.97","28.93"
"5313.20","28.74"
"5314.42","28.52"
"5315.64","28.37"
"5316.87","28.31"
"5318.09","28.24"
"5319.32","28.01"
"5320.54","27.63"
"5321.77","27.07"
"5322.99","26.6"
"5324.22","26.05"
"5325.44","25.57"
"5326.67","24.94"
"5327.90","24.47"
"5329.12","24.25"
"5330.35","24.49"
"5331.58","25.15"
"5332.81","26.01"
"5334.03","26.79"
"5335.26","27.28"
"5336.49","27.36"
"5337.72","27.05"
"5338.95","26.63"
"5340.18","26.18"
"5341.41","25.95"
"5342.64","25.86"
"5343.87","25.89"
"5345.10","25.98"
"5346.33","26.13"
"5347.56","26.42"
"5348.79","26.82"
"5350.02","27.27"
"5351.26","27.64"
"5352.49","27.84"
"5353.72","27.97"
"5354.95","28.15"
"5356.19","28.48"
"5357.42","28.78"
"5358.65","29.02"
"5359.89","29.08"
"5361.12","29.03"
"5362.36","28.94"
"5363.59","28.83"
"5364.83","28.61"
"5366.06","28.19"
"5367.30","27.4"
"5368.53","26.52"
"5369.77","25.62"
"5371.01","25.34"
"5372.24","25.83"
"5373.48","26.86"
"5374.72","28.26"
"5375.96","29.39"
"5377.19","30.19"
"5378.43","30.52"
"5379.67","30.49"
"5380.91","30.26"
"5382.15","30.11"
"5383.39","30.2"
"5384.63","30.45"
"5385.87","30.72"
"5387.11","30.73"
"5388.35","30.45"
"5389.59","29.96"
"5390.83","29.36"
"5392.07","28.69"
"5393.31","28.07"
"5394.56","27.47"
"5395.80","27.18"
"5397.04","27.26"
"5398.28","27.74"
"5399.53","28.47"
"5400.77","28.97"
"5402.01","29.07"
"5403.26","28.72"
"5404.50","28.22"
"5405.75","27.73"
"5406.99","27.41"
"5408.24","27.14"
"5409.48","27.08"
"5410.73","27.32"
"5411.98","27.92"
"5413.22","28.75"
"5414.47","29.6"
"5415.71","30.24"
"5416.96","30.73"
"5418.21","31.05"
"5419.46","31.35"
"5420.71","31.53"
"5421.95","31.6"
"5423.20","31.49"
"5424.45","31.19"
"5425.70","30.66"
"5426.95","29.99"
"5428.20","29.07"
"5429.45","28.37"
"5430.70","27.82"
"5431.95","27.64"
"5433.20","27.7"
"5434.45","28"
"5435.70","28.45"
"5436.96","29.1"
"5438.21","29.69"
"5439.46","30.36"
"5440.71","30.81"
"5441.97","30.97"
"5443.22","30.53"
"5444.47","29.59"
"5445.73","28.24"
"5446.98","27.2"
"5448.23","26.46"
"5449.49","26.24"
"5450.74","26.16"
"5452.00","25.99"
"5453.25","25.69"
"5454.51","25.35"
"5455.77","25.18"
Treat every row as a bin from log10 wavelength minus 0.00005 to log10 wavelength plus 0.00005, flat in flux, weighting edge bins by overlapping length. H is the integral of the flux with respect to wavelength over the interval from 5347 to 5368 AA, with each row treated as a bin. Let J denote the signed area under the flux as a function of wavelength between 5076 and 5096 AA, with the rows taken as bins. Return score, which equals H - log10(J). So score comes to 589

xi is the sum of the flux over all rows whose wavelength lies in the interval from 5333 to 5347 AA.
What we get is 291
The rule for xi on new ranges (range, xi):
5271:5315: 970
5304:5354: 1110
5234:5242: 186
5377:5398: 502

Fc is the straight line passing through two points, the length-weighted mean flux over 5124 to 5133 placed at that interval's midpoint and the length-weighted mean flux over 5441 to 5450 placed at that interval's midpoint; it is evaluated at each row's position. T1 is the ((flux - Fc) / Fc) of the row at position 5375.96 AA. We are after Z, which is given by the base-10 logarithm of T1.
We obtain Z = -0.88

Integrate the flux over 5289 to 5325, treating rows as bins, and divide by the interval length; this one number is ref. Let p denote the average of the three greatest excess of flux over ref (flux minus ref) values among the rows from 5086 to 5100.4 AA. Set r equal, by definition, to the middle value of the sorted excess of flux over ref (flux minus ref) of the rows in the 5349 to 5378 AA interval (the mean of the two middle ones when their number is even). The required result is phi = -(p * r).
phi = 5.0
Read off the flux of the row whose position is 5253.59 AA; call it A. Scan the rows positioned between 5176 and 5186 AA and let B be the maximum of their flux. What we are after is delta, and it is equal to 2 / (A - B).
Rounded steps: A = 24.48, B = 14.89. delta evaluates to 0.21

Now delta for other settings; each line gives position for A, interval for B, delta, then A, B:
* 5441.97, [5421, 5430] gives -3.17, 30.97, 31.6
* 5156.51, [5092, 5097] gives -3.17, 18.04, 18.67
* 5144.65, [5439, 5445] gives -0.16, 18.54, 30.97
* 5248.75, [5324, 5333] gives -1.19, 24.37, 26.05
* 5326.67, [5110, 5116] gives 0.30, 24.94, 18.36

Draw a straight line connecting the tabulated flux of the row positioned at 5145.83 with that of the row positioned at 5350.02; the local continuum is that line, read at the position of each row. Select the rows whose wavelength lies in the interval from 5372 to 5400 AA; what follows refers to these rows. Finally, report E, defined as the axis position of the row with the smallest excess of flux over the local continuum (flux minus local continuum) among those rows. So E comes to 5372.24 AA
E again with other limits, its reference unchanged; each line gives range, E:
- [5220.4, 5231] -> 5227.04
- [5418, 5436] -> 5431.95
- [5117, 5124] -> 5123.37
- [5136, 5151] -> 5150.58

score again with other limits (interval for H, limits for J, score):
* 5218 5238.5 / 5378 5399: 508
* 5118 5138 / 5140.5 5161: 345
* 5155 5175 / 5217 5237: 339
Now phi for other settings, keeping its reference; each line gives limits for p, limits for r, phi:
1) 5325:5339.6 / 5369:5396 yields 0.8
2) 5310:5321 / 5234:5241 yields 1.1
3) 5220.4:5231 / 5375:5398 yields 7.2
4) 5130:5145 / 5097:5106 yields -86.9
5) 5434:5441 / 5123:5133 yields 29.8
